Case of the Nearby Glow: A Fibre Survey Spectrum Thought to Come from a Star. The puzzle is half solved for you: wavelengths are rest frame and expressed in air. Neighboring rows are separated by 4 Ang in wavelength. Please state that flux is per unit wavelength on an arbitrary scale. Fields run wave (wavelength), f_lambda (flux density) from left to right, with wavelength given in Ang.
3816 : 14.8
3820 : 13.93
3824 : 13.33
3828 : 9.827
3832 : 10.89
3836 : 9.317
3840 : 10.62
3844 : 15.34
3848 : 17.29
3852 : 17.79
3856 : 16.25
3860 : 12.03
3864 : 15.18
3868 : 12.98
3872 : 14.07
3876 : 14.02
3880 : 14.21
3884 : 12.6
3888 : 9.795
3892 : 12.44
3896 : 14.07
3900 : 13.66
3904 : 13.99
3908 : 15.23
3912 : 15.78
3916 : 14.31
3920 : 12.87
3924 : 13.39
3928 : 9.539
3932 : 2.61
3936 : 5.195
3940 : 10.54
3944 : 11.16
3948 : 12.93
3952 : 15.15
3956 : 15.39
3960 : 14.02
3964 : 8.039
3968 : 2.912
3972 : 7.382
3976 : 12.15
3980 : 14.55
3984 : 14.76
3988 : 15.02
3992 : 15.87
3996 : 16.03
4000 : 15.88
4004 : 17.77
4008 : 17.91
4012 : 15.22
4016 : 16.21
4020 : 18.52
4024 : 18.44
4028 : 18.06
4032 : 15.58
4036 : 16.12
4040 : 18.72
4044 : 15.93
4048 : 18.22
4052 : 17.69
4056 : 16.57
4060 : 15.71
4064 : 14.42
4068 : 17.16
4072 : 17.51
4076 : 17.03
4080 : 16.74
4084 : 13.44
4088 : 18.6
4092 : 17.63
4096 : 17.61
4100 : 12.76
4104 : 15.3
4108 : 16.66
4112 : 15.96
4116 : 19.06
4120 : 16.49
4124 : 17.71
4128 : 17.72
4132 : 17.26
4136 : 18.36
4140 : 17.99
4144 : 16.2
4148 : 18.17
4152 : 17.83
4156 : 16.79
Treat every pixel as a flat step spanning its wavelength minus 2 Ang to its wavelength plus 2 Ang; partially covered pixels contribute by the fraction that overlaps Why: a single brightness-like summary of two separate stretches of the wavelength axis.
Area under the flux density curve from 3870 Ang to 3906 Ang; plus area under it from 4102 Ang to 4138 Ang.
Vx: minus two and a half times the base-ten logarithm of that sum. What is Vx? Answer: -7.60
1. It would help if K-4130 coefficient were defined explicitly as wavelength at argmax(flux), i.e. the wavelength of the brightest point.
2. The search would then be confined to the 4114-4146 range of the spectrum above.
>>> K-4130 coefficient 4116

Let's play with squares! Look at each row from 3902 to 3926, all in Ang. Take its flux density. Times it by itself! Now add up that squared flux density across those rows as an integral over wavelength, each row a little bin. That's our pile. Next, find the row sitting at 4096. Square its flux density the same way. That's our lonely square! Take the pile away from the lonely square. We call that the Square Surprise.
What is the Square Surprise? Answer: -4595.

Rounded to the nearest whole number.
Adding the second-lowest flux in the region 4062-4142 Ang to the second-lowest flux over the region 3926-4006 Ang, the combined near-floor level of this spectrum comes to 16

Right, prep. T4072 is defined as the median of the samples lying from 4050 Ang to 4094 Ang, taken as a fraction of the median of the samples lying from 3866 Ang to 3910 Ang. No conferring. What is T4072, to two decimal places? 1.22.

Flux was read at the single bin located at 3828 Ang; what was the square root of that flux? 3.13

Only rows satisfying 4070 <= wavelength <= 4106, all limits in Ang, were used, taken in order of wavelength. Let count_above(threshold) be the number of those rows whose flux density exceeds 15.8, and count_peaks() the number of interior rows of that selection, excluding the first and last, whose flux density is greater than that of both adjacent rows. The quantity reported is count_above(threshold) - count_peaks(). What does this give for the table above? 5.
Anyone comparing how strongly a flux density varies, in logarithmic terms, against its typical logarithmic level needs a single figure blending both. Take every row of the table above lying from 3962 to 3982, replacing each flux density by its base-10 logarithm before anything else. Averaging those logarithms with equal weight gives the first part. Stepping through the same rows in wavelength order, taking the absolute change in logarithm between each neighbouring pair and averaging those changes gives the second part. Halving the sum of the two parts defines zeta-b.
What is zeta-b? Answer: 0.59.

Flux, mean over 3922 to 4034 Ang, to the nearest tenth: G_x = 13.2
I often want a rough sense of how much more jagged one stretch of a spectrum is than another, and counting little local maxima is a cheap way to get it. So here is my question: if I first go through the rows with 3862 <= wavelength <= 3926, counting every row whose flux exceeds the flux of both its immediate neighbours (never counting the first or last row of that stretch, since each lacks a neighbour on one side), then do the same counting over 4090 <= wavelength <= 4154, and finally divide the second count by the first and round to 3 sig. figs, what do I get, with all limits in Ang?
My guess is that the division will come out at 1.25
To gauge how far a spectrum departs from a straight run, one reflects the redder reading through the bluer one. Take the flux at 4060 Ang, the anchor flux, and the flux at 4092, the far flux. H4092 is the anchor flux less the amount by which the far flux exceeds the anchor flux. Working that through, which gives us 13.8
